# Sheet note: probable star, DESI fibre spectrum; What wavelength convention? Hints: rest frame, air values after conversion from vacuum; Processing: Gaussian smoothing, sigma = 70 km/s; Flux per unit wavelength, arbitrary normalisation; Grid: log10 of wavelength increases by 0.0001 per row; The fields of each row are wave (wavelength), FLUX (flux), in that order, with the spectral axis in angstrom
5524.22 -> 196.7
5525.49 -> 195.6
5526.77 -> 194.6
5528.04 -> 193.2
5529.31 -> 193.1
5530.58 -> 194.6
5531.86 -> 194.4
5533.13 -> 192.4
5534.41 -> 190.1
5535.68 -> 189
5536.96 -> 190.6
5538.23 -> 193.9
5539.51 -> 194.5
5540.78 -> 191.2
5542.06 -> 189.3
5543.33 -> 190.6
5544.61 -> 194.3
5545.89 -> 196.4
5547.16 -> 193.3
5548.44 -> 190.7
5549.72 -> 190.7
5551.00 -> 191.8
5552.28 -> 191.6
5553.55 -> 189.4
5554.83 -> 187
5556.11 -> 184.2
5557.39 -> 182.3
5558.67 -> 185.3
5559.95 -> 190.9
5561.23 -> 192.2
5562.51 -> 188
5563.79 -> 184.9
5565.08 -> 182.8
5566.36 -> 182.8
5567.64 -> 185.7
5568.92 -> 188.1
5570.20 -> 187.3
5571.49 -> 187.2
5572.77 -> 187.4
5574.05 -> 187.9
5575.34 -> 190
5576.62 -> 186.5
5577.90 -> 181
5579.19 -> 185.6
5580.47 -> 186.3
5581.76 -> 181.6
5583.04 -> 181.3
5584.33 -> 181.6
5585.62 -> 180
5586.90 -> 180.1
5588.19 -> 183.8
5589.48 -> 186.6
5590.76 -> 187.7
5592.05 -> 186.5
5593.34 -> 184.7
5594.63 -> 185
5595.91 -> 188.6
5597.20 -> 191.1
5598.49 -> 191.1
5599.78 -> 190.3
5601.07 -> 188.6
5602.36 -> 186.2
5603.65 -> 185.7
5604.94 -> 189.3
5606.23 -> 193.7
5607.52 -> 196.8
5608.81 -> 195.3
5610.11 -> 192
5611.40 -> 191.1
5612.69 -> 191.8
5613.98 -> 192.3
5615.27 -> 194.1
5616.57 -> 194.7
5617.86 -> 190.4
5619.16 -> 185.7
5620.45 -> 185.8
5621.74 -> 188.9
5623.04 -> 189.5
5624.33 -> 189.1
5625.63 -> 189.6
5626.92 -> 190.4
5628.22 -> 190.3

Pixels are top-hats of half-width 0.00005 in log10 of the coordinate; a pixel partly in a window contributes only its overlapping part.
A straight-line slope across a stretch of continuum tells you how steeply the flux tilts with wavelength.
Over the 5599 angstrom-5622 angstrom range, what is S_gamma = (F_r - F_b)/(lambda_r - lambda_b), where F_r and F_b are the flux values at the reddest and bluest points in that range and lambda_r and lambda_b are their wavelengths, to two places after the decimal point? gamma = -0.06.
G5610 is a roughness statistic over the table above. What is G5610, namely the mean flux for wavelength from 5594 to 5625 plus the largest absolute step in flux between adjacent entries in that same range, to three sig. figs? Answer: 195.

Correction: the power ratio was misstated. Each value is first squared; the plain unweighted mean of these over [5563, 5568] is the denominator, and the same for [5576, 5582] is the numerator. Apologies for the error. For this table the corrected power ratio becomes 1.00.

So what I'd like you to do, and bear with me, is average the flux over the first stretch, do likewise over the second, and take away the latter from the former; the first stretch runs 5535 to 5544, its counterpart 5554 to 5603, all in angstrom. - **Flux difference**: 5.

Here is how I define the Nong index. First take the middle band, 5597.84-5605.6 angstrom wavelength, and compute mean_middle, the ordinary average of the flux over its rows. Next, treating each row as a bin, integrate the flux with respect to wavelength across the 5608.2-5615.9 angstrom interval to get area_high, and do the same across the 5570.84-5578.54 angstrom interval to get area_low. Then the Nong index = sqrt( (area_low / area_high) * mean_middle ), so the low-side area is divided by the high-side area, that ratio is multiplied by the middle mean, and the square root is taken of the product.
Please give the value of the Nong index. 13.5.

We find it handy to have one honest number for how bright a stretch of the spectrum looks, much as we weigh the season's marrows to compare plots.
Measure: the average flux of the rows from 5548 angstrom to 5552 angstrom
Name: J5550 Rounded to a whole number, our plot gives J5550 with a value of 191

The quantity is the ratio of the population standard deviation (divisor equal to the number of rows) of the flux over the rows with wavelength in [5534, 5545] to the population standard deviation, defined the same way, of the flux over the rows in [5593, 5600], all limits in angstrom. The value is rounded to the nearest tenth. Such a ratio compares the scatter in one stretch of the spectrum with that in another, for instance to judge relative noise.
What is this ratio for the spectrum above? 0.8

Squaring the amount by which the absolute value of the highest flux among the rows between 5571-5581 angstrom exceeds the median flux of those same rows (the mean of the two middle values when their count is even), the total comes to 10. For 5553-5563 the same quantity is 22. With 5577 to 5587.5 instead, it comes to 24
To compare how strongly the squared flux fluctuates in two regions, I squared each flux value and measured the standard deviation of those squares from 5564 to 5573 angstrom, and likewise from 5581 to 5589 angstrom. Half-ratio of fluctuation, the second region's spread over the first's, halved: 0.30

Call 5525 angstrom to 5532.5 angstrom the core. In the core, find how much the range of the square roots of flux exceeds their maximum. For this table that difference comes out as -13.90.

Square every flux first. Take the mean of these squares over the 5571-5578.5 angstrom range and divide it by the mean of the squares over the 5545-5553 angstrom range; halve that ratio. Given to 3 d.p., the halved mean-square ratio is 0.471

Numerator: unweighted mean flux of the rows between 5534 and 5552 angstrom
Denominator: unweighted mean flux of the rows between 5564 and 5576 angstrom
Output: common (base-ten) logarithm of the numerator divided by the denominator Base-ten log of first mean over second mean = 0.012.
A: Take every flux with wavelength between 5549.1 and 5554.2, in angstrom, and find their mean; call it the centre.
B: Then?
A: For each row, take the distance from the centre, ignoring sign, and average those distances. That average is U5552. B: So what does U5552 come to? 0.8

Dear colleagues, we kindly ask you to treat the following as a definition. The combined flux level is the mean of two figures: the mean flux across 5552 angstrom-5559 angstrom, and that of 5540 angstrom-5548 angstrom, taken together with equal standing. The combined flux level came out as 190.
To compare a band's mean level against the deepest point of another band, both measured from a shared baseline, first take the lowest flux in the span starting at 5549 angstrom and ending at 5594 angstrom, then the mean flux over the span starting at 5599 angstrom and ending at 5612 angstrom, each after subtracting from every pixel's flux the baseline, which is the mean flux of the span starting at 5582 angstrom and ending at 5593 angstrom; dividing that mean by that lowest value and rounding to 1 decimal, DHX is -2.2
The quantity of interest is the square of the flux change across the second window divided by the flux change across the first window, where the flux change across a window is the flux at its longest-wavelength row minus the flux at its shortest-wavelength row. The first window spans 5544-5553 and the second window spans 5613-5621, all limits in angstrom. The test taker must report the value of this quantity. -16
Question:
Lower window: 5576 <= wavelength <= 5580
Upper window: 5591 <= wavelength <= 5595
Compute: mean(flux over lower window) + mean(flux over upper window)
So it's 370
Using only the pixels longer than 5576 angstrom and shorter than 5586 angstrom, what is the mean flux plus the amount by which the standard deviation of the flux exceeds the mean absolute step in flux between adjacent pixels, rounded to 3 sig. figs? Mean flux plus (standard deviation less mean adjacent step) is 183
